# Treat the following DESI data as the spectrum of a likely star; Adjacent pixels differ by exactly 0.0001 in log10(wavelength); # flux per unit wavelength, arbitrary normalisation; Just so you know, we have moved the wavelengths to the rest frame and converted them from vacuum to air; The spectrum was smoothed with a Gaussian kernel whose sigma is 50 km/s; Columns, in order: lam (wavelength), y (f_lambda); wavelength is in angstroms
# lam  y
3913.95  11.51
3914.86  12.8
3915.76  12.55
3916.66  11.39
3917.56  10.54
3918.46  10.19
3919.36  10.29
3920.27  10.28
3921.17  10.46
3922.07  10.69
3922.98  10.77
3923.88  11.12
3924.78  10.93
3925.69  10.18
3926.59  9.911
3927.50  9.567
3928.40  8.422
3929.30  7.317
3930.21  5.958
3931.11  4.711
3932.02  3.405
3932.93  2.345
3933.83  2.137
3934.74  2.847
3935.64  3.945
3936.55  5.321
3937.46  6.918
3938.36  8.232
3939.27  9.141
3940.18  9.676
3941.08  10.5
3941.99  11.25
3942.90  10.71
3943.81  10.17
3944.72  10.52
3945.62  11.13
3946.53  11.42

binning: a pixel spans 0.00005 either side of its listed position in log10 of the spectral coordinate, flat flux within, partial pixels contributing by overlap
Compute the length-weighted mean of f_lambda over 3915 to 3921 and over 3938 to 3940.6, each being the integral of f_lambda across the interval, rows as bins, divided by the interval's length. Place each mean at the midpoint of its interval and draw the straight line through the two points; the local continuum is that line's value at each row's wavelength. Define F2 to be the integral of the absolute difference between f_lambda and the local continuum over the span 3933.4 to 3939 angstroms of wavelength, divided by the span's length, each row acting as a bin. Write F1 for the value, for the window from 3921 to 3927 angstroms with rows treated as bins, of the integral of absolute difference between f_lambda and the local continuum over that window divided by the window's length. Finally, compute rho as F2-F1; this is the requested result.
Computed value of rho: 3.9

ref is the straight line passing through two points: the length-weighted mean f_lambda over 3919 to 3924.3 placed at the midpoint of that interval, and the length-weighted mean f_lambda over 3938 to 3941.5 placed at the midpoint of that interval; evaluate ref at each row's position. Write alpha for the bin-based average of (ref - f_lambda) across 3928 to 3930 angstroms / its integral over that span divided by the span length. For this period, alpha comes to 2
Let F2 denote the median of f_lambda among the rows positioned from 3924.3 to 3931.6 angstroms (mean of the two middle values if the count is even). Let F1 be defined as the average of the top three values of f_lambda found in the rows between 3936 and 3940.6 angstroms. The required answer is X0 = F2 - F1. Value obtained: 0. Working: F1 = 9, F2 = 9.0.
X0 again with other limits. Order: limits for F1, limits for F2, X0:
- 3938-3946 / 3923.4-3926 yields 0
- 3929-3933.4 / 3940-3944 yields 5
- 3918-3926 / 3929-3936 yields -7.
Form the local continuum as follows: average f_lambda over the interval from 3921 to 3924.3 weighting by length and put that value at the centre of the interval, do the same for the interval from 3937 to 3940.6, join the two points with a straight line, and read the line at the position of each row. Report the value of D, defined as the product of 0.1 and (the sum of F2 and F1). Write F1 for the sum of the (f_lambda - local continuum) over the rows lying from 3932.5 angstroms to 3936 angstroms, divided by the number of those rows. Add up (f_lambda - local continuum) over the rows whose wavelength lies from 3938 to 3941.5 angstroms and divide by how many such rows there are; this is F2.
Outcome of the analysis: -0.5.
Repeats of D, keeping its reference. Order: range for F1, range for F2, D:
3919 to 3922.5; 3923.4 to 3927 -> -0.1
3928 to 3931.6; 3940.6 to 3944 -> 0.0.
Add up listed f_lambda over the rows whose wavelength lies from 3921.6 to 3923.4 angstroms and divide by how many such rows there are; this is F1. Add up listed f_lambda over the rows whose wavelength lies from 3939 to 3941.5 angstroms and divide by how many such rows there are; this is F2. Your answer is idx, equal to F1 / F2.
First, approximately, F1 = 10.7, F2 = 9.8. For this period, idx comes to 1.10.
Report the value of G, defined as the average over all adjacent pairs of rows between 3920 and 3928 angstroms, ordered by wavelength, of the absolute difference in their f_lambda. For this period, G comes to 0.3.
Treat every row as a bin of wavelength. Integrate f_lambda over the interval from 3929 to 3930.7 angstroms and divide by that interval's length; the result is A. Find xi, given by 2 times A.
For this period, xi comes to 13.1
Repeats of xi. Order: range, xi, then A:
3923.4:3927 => 21.1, 10.6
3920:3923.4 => 21.1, 10.6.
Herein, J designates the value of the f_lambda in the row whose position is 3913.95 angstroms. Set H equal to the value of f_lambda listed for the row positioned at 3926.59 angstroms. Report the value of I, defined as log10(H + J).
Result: 1.33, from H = 9.911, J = 11.51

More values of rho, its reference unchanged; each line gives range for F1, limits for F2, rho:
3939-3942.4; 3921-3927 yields -1.0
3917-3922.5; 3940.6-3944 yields 1.5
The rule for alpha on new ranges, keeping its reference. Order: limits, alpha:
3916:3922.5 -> 0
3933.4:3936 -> 7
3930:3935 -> 6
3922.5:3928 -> 0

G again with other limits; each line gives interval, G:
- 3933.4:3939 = 1.2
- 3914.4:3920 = 0.5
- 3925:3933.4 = 1.0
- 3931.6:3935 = 0.7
